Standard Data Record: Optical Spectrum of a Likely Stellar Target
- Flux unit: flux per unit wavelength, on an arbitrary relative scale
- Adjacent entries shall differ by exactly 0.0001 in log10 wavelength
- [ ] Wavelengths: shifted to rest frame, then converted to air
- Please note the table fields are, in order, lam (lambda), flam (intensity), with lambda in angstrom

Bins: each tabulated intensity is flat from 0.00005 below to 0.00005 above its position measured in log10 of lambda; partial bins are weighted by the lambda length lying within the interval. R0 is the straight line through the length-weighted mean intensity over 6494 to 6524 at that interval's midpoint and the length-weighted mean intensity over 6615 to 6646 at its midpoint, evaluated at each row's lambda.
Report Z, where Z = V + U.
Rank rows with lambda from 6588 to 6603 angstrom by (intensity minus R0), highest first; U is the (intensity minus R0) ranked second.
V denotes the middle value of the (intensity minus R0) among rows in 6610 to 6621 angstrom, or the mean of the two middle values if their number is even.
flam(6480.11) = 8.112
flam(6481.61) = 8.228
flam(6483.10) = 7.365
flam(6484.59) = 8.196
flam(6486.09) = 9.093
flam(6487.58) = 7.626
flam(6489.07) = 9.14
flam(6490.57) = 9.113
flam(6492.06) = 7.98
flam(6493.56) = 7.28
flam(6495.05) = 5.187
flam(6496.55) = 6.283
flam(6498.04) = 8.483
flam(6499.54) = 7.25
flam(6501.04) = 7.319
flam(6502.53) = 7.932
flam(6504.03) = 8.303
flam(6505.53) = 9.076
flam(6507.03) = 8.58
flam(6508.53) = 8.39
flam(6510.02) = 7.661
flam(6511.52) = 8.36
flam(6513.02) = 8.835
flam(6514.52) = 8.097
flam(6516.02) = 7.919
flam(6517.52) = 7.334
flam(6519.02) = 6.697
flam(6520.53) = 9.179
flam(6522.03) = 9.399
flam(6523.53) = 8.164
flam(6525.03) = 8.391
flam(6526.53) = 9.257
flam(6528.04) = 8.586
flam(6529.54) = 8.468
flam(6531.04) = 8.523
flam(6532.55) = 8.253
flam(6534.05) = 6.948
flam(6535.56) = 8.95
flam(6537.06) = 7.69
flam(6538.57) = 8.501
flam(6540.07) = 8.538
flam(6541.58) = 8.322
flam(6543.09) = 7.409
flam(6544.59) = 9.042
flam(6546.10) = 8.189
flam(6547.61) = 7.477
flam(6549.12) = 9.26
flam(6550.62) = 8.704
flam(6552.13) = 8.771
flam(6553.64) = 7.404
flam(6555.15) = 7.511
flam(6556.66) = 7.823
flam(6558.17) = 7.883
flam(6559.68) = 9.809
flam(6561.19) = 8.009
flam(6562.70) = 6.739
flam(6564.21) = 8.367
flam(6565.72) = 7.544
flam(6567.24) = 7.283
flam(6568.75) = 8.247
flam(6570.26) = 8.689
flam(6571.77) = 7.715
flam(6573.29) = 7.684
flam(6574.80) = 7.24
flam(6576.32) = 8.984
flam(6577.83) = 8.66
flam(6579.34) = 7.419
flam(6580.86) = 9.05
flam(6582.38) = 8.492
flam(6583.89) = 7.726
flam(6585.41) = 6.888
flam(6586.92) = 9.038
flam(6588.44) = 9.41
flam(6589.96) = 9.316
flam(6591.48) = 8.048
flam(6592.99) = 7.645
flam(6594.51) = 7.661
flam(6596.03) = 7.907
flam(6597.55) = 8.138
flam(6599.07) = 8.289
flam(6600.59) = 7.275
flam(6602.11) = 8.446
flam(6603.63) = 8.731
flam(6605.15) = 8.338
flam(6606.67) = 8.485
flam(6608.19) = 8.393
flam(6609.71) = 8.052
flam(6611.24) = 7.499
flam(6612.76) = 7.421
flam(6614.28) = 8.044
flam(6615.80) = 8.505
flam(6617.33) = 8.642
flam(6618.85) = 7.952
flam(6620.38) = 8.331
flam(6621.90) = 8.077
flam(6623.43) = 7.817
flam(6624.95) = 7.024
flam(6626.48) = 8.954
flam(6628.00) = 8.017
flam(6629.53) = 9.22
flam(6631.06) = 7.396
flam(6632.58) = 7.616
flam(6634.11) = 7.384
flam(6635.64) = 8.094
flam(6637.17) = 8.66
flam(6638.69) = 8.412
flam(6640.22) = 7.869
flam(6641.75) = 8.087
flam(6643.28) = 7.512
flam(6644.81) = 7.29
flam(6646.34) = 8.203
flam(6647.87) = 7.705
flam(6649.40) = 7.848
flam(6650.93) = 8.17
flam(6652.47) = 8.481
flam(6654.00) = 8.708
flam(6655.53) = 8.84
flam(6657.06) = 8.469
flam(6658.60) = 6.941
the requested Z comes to 1.3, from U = 1.31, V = 0.02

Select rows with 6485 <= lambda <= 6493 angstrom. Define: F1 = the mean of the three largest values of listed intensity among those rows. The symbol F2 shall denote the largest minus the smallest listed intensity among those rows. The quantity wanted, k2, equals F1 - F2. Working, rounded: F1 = 9.1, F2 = 1.51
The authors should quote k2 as 7.6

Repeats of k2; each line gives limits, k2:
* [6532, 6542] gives 6.7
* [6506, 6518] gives 7.1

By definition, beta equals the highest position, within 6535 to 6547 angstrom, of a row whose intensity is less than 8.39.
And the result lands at 6546.10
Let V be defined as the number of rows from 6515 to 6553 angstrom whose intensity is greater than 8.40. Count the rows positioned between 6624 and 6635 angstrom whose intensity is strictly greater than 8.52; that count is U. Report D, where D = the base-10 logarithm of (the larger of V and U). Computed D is 1.11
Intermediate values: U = 2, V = 13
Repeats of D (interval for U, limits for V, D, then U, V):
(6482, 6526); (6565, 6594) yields 0.90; 8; 8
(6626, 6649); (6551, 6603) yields 1.04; 3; 11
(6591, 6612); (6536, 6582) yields 1.04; 1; 11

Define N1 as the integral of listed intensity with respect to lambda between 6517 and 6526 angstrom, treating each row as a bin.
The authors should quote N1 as 74.2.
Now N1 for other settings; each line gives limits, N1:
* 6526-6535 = 74.9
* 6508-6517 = 73.7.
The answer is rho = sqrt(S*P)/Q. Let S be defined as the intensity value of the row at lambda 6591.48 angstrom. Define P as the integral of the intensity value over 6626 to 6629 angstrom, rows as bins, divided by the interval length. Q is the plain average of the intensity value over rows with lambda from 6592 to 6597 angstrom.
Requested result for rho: 1.07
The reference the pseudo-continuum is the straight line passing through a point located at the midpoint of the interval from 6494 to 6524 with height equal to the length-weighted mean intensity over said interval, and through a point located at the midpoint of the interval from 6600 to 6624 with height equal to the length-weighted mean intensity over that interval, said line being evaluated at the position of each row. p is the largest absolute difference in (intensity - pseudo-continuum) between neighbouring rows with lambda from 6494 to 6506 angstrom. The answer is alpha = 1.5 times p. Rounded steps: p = 2.20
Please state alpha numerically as 3.3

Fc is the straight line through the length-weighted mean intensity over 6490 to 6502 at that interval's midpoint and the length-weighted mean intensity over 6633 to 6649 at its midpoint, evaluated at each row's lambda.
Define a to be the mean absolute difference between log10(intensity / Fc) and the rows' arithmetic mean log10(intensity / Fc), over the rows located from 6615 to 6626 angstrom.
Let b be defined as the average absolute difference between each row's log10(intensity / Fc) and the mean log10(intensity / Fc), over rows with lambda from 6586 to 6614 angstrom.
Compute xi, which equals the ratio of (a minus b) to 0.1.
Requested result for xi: -0.04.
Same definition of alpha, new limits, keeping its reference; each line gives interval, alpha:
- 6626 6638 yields 2.7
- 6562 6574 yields 2.4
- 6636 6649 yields 1.4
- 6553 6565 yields 2.9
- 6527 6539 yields 3.0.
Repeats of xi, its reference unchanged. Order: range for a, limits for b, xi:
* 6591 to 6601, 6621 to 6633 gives -0.14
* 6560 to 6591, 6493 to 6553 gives 0.00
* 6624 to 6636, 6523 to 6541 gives 0.12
